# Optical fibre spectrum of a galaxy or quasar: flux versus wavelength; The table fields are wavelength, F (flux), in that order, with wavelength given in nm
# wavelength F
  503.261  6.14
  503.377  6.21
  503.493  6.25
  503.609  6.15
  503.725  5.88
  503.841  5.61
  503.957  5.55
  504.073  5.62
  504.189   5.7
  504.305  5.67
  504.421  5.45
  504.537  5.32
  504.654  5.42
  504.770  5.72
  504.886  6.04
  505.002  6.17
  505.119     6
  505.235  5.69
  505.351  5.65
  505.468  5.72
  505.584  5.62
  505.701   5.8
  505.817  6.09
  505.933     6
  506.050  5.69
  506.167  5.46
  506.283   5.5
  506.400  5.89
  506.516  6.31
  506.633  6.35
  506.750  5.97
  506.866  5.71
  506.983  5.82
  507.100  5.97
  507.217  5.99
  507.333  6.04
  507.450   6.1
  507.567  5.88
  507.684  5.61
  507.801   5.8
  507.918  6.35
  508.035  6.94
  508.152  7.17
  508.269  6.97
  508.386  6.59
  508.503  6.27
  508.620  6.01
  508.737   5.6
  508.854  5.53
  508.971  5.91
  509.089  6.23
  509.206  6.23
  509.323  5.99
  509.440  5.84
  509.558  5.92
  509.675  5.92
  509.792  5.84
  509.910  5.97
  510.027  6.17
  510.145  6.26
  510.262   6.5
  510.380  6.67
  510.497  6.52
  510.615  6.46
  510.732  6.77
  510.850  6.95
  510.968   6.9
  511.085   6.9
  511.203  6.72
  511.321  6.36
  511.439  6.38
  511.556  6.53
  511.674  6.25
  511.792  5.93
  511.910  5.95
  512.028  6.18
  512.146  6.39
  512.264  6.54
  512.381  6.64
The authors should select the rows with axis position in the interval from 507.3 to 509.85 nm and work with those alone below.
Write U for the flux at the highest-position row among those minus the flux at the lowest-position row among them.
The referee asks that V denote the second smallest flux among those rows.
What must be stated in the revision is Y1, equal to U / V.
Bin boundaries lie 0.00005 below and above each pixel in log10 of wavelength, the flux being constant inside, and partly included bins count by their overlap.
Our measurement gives -0.04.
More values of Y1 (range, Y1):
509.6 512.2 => 0.08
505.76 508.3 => 0.16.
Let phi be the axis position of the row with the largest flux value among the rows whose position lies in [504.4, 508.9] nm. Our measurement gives 508.152 nm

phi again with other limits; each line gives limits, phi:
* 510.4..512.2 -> 510.850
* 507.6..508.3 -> 508.152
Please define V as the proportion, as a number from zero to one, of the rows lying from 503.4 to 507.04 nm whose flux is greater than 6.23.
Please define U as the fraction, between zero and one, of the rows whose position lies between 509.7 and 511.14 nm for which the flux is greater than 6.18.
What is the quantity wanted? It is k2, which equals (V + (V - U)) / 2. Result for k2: -0.28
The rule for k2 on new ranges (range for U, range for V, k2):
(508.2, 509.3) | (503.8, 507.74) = -0.22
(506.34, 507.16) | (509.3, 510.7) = 0.27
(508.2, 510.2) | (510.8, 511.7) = 0.82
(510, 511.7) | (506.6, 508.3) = -0.13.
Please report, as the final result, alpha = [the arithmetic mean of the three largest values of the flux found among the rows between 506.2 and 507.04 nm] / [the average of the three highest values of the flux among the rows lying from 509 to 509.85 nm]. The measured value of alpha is 1.01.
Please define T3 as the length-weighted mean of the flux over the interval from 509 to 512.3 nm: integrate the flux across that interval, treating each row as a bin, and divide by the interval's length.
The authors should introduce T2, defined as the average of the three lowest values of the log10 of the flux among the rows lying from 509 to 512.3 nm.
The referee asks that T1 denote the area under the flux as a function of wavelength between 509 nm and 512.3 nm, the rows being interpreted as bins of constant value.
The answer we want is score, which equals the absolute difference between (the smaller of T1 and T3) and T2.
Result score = 5.56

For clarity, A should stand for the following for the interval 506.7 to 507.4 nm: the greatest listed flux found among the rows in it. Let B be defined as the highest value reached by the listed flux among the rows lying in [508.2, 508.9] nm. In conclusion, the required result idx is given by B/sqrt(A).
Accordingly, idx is 2.84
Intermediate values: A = 6.04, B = 6.97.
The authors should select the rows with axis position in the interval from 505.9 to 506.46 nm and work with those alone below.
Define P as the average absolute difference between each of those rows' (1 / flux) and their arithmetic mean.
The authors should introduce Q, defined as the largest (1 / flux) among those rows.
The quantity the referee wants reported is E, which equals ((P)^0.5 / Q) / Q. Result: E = 2.26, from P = 0.006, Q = 0.183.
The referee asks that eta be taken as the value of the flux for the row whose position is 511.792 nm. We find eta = 5.93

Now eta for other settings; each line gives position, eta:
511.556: 6.53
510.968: 6.9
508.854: 5.53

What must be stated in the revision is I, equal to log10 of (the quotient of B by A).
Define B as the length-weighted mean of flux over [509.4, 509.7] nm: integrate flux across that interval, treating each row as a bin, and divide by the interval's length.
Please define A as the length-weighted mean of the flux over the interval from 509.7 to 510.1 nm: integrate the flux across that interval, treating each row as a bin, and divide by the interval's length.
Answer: -0.01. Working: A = 6.0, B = 5.9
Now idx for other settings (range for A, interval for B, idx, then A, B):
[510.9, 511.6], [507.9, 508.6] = 2.73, 6.9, 7.17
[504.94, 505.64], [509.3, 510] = 2.41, 6.17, 5.99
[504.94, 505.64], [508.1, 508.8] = 2.89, 6.17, 7.17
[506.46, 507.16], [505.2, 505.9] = 2.42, 6.35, 6.09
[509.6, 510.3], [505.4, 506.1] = 2.39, 6.5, 6.09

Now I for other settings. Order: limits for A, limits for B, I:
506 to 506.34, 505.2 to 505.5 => 0.01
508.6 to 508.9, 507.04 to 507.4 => 0.02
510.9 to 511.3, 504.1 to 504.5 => -0.08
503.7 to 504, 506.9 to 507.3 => 0.02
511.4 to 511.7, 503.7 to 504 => -0.05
